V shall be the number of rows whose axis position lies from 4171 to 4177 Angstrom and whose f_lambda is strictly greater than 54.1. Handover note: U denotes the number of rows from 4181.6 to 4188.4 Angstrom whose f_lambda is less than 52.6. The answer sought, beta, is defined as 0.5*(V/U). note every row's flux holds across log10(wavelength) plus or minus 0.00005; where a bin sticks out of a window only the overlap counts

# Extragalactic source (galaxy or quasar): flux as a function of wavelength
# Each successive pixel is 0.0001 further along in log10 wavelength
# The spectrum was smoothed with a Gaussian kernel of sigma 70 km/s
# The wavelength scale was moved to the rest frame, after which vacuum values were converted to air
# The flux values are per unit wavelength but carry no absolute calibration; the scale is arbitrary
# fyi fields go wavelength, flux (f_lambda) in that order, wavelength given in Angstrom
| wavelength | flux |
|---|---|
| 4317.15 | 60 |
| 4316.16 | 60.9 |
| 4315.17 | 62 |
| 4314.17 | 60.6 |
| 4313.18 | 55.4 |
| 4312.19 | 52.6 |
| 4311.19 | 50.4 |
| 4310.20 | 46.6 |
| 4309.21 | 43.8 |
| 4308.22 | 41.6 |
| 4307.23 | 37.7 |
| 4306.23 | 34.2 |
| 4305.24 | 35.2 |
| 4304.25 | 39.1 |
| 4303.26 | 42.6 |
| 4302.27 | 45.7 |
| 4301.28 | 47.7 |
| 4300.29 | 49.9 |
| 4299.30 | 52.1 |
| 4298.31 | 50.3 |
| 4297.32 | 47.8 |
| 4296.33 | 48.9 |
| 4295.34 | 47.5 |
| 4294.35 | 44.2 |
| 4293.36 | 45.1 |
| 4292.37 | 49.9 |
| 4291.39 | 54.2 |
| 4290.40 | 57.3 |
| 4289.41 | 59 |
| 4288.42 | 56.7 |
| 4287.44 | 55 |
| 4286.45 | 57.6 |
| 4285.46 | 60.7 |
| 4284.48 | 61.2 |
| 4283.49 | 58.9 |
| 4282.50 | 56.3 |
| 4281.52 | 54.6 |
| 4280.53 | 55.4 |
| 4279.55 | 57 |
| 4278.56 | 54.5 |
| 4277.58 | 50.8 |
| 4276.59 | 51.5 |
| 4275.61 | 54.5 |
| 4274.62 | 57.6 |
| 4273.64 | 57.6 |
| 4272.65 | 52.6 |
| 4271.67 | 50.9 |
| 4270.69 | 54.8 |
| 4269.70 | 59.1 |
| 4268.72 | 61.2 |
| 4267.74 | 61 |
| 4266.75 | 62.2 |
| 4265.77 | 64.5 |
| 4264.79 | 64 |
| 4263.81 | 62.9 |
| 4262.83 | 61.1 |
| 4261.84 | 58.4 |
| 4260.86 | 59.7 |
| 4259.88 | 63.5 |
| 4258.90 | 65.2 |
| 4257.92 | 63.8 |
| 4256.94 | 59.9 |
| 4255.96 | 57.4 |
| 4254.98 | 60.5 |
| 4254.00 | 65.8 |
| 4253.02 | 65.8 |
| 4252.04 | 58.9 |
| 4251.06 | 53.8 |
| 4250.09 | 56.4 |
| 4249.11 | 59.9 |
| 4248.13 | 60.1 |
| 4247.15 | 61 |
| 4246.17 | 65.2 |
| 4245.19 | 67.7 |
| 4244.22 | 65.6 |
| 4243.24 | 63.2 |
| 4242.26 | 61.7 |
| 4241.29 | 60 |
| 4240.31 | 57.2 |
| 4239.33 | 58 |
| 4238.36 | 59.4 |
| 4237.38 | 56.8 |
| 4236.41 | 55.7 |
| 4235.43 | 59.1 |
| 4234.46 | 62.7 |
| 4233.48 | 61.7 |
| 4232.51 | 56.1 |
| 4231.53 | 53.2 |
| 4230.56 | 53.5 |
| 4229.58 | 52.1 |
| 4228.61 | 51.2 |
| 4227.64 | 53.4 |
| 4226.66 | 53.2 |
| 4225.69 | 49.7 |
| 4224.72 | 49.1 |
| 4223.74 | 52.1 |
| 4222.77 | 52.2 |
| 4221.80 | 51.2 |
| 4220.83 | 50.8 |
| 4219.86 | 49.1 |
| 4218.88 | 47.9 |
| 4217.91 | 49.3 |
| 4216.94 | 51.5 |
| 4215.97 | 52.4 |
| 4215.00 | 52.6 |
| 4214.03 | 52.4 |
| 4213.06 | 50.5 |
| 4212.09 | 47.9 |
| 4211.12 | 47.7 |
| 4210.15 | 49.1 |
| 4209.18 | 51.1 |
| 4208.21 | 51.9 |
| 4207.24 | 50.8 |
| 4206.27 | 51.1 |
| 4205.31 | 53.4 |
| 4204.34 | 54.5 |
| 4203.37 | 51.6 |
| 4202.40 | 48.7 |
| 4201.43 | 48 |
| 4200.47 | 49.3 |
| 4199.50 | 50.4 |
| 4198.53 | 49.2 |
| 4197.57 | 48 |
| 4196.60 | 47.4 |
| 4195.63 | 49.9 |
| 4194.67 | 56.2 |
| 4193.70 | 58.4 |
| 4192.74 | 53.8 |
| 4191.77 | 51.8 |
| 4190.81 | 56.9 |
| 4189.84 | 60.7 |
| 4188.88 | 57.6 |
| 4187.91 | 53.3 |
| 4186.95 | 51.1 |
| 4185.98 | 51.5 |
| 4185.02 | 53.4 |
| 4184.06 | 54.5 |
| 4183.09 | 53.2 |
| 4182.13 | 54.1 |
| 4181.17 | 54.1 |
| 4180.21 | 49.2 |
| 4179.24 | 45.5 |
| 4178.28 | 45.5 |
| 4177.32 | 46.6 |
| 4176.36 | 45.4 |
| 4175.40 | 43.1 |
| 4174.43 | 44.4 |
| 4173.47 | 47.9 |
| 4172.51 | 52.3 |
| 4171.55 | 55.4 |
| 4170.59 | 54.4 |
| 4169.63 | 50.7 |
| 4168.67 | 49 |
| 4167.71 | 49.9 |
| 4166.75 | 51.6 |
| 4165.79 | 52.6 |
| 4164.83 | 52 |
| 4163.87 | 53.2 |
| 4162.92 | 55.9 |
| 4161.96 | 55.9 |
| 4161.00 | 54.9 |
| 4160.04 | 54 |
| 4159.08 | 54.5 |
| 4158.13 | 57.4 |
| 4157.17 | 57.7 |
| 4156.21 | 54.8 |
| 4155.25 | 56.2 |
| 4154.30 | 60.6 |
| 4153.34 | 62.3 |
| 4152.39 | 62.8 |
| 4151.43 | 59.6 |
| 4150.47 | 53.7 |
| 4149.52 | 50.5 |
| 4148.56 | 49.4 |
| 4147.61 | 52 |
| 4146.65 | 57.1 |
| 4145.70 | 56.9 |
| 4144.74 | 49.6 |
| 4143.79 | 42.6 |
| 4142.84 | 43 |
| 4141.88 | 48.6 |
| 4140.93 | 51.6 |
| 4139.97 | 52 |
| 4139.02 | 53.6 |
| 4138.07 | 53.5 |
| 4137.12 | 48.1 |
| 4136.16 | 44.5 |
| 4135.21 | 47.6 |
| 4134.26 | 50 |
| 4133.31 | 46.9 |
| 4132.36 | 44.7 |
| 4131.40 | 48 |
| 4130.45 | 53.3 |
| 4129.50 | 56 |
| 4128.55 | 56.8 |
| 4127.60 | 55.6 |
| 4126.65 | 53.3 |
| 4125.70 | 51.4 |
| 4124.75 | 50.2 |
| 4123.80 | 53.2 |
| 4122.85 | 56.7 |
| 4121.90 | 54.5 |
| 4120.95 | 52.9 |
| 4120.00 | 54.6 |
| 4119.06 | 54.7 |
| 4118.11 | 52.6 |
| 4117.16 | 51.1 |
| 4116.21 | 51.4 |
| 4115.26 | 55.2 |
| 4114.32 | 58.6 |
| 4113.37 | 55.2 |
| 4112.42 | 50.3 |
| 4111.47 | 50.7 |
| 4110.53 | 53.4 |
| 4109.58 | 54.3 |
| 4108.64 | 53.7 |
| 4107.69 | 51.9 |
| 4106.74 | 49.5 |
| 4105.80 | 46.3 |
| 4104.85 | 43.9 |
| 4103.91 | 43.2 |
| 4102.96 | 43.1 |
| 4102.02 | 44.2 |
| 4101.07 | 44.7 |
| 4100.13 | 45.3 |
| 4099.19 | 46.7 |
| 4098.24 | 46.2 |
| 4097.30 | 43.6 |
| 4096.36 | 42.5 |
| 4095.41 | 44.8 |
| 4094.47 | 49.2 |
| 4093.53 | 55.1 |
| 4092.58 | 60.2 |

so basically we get 0.25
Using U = 2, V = 1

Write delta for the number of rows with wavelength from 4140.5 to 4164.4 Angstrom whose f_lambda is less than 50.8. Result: 6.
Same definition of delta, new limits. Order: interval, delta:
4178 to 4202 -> 10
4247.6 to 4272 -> 0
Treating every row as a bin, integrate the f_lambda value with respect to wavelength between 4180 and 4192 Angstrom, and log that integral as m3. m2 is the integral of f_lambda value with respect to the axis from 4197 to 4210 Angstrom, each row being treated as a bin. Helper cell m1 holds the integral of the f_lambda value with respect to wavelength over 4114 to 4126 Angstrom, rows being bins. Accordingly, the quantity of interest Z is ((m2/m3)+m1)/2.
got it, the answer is 322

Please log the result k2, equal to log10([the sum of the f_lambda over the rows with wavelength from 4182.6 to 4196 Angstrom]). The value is 2.88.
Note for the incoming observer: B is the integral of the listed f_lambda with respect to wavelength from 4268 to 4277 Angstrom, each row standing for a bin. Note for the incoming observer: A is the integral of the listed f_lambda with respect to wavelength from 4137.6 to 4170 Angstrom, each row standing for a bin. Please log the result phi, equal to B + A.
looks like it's 2236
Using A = 1735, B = 502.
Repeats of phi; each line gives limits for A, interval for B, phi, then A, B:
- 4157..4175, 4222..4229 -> 1309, 948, 361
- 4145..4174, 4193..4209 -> 2399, 1579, 820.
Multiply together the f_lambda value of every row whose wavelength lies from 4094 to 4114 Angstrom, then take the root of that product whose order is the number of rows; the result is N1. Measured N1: 48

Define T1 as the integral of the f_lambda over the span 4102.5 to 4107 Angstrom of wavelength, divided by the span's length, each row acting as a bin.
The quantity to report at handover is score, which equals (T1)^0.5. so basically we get 6.7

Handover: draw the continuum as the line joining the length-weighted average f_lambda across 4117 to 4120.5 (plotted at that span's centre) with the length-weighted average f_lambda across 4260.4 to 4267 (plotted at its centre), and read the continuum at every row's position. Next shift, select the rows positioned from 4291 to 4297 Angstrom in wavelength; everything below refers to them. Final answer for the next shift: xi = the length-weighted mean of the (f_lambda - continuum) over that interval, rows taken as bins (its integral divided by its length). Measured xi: -15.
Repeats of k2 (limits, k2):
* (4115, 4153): 3.32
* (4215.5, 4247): 3.25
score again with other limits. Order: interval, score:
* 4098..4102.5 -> 6.7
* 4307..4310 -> 6.5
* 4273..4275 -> 7.6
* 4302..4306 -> 6.3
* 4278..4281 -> 7.5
